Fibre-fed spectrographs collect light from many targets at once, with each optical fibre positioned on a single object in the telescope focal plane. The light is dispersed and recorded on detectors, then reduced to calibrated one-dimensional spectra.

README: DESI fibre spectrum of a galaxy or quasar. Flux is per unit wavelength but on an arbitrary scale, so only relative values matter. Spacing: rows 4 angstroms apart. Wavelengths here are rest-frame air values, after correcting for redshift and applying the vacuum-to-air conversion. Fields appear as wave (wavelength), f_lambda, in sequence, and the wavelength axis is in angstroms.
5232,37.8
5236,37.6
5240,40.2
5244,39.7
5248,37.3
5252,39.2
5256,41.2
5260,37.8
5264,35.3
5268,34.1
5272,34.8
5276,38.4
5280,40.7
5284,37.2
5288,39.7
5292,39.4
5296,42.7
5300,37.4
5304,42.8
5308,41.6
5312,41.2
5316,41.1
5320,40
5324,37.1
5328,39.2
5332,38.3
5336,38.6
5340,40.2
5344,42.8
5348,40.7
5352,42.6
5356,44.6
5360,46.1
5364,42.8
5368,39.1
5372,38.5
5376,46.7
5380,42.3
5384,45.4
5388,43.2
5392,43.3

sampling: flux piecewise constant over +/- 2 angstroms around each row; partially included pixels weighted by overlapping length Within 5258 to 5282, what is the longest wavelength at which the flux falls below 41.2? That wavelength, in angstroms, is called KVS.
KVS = 5280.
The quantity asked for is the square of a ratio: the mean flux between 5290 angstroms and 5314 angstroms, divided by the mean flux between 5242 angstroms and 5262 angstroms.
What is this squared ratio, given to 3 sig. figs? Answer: 1.09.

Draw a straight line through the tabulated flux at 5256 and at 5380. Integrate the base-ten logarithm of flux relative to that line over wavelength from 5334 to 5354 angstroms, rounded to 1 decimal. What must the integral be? -0.2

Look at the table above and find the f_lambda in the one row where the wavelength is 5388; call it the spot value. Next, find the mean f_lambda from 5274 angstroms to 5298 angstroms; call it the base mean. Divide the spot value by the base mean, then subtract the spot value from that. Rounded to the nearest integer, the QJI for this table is -42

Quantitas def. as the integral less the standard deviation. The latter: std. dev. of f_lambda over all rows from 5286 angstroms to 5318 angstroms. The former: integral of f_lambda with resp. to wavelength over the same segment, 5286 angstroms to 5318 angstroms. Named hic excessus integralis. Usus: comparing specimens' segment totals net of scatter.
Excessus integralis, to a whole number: 1302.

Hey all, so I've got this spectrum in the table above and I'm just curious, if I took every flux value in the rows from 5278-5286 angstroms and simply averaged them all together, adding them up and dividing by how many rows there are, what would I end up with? 39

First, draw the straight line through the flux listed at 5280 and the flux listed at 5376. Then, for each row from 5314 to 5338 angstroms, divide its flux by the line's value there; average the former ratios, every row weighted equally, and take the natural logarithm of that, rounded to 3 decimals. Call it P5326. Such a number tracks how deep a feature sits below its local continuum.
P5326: -0.109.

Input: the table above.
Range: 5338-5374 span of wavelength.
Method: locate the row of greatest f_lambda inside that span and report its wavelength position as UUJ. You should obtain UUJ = 5360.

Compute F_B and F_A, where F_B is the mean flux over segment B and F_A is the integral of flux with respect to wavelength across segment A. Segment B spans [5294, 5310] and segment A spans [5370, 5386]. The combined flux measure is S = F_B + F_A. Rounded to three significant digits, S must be 733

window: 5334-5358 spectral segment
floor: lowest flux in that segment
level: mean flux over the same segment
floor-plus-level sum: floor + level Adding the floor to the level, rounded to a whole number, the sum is 80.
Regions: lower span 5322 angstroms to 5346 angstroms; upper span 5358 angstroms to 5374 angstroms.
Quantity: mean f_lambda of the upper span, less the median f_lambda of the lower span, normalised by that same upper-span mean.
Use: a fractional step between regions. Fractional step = 0.065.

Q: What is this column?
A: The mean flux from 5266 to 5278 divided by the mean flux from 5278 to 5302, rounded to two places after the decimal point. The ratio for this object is 0.91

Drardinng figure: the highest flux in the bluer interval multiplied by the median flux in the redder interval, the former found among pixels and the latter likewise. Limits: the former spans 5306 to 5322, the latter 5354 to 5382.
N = 1780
